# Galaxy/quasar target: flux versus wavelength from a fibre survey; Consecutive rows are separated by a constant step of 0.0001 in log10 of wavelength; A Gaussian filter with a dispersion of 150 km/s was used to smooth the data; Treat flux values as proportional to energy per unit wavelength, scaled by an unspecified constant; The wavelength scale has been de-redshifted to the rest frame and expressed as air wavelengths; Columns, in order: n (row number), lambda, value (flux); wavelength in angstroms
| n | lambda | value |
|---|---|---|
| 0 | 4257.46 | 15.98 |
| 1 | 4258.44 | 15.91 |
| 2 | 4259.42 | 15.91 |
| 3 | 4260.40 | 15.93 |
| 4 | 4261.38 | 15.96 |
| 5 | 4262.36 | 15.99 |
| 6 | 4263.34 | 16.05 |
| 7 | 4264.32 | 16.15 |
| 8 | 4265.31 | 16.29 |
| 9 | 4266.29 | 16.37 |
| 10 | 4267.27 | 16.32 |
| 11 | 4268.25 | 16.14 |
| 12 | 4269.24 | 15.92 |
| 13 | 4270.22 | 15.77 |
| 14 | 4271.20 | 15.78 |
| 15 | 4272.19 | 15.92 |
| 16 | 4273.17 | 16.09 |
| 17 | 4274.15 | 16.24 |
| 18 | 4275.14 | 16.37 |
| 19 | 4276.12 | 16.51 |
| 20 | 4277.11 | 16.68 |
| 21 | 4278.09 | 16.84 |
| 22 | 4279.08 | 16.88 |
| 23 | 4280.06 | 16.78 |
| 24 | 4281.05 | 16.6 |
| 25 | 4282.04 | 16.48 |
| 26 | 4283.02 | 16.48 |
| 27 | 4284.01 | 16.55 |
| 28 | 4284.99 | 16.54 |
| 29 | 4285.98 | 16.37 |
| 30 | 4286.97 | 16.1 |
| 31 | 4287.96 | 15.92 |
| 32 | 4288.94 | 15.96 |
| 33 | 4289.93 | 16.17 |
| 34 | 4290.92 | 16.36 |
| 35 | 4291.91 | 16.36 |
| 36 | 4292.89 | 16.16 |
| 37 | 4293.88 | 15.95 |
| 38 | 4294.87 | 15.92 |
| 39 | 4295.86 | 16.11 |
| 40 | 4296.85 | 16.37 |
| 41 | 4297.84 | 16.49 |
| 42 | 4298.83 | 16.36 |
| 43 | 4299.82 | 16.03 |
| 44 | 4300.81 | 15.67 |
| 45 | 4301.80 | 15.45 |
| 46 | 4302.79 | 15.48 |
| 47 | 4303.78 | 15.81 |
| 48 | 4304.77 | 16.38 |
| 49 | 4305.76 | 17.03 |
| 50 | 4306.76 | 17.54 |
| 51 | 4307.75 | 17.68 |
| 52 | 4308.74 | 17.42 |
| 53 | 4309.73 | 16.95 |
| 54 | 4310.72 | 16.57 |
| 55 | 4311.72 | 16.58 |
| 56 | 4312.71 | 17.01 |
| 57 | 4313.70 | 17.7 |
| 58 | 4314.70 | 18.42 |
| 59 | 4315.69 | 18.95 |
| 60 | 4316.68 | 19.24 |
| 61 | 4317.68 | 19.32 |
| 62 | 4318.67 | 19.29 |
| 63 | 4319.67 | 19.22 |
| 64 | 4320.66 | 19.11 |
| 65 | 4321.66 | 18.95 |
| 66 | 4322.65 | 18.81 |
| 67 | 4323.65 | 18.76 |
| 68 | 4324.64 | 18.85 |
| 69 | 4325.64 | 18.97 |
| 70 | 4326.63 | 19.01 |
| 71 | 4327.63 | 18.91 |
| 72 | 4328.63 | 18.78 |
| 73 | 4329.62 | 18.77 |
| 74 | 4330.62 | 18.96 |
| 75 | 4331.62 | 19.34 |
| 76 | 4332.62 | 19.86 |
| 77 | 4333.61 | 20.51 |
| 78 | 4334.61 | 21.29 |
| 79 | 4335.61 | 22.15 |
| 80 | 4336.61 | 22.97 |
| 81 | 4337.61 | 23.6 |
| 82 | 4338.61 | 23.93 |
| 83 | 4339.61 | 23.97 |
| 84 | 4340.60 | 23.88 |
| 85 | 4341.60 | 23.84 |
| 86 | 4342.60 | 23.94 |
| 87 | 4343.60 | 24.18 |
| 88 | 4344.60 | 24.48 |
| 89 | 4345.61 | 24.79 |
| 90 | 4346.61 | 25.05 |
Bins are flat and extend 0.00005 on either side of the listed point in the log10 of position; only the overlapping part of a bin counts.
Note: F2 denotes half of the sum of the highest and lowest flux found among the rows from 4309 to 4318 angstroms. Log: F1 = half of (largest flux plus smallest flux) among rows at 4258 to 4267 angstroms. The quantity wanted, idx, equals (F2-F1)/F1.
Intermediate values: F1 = 16.1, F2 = 17.9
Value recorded 0.11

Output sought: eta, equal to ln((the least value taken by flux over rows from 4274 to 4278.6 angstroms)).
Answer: 2.79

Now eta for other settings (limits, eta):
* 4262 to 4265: 2.77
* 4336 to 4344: 3.13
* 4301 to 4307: 2.74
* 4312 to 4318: 2.83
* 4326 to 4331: 2.93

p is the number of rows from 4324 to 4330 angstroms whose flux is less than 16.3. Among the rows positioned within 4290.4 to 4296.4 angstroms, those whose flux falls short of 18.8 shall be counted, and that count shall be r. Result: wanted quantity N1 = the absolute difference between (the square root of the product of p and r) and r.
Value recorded 6.0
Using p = 0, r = 6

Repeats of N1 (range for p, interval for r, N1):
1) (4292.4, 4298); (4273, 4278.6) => 1.1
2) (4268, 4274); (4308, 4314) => 0.0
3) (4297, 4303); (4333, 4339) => 0.0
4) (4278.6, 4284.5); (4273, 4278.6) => 6.0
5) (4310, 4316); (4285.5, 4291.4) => 6.0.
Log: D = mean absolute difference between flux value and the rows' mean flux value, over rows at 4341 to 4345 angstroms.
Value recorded 0.22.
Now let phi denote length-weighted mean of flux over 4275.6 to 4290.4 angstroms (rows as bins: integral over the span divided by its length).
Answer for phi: 16.5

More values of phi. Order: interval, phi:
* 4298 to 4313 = 16.5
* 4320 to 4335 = 19.3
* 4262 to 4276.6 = 16.1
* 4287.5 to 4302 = 16.1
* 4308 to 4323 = 18.2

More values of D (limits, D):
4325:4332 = 0.12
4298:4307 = 0.56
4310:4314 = 0.39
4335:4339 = 0.60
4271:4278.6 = 0.30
